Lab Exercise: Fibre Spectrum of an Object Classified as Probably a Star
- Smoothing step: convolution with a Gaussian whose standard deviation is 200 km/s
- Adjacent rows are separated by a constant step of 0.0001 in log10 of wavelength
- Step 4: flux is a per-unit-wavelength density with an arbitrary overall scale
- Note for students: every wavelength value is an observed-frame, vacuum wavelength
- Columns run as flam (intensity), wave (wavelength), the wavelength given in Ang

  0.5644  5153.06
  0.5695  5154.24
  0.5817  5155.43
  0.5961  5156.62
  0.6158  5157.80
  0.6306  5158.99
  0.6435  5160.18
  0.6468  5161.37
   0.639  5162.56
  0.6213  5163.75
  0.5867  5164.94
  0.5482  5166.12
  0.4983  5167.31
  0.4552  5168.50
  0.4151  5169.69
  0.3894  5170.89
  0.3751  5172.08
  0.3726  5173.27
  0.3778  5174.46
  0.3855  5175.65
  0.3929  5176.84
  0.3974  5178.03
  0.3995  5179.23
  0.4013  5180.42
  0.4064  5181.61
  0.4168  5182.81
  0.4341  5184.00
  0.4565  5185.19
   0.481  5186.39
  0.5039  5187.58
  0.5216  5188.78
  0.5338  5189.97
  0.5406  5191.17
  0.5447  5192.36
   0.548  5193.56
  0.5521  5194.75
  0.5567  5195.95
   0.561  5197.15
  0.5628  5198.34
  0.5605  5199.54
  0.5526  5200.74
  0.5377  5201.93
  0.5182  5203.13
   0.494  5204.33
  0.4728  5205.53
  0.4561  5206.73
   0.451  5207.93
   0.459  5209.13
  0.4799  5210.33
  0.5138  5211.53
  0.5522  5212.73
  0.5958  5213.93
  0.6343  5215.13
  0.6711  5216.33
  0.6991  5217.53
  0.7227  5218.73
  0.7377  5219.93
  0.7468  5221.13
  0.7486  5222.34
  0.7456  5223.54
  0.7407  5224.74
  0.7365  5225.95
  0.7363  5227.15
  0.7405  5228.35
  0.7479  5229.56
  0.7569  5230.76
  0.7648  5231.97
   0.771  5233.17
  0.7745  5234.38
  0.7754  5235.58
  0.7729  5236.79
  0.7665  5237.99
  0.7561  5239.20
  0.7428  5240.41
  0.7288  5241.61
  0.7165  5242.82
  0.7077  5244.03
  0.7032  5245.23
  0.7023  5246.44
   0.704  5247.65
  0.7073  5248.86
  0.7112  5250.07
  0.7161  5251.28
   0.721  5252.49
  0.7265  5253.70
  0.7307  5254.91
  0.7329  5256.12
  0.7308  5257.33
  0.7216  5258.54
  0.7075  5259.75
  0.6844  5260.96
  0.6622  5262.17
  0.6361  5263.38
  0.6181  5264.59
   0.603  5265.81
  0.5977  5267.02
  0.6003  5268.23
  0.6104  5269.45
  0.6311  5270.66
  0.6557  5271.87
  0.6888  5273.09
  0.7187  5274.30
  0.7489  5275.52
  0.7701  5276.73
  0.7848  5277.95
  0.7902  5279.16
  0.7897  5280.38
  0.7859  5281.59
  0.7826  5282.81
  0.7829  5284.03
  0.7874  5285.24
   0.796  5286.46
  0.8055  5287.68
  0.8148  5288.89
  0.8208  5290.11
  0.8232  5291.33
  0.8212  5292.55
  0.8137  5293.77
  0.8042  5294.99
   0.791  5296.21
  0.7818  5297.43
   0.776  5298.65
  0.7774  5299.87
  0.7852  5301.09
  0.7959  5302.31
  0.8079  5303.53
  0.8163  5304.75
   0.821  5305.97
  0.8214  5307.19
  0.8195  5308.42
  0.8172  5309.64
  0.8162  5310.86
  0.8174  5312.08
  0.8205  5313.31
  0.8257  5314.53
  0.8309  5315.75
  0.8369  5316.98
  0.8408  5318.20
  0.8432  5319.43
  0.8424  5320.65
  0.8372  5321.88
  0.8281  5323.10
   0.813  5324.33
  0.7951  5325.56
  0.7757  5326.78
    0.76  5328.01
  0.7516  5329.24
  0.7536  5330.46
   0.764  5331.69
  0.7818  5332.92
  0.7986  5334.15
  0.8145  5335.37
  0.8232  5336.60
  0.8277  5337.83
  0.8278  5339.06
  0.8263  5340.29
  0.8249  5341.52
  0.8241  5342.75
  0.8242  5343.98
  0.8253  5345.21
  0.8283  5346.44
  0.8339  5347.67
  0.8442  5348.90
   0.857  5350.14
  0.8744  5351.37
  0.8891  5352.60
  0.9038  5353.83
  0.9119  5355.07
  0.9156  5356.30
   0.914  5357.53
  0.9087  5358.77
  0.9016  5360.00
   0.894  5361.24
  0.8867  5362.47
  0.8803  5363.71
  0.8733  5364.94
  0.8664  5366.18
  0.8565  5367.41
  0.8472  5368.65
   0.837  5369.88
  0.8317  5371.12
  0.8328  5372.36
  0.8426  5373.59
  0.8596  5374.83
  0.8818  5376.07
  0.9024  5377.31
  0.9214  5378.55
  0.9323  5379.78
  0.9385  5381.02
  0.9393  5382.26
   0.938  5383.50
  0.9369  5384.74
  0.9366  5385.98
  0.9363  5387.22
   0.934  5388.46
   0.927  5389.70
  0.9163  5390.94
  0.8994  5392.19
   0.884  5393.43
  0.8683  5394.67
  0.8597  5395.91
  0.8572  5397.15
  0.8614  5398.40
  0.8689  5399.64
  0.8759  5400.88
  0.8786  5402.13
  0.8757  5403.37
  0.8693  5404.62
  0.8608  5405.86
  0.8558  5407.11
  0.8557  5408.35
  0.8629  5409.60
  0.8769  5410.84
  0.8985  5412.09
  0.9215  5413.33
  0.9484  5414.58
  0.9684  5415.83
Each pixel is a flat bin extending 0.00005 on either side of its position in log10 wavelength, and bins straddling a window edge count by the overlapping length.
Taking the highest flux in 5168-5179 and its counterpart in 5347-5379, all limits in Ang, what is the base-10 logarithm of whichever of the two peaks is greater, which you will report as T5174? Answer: -0.036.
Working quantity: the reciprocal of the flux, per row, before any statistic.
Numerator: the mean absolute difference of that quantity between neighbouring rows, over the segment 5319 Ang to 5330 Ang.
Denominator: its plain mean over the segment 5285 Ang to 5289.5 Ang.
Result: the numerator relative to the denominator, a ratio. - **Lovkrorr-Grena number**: 0.0145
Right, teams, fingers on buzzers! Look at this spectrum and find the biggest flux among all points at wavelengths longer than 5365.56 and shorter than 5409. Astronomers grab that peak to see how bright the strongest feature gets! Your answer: 0.9393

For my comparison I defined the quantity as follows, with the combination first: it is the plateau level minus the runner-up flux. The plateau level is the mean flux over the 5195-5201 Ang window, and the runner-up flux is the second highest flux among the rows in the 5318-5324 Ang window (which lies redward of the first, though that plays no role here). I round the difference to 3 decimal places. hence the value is -0.284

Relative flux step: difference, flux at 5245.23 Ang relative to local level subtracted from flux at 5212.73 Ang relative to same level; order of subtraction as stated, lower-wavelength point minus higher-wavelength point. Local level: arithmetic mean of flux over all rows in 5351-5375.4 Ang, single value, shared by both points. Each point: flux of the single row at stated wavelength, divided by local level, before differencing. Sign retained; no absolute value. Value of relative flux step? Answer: -0.17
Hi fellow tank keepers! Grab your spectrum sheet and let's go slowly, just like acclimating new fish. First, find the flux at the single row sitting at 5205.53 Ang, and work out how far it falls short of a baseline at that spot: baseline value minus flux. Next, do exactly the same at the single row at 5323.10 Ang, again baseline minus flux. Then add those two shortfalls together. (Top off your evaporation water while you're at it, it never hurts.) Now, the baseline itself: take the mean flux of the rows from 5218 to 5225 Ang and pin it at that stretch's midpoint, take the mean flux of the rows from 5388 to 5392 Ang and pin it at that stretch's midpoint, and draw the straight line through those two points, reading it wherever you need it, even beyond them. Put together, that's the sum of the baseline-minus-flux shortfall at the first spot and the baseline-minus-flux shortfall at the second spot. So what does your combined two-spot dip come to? 0.27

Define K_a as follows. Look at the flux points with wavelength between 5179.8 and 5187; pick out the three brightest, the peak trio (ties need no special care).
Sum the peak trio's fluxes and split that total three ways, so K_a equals 0.46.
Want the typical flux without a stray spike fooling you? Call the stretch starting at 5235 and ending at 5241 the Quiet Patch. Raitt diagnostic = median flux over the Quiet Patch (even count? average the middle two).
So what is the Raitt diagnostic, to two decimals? 0.77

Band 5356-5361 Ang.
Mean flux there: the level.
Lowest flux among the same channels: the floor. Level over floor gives 1.01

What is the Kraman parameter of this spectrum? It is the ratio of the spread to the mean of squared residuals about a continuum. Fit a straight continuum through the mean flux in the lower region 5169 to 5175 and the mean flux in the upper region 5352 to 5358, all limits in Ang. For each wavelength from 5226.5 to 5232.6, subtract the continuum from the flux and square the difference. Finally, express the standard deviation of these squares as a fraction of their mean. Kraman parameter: 0.06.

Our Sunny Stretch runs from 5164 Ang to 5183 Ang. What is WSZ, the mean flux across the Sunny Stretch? 0.43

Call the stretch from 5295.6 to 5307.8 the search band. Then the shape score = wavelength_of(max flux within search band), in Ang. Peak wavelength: 5307.19 Ang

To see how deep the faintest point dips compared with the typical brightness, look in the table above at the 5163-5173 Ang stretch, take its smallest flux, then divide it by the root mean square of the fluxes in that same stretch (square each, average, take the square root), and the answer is 0.76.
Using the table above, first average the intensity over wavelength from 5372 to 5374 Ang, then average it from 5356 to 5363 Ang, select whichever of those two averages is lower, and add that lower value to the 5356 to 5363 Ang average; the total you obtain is 1.7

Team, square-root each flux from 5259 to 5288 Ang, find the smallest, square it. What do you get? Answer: 0.60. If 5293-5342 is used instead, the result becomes 0.75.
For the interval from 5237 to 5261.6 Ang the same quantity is 0.68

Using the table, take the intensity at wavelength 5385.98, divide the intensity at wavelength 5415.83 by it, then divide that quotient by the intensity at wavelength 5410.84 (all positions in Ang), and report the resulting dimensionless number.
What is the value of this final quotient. 1.18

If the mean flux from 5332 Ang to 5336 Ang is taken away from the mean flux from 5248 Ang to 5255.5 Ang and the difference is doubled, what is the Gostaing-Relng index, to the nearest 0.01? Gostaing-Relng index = -0.16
